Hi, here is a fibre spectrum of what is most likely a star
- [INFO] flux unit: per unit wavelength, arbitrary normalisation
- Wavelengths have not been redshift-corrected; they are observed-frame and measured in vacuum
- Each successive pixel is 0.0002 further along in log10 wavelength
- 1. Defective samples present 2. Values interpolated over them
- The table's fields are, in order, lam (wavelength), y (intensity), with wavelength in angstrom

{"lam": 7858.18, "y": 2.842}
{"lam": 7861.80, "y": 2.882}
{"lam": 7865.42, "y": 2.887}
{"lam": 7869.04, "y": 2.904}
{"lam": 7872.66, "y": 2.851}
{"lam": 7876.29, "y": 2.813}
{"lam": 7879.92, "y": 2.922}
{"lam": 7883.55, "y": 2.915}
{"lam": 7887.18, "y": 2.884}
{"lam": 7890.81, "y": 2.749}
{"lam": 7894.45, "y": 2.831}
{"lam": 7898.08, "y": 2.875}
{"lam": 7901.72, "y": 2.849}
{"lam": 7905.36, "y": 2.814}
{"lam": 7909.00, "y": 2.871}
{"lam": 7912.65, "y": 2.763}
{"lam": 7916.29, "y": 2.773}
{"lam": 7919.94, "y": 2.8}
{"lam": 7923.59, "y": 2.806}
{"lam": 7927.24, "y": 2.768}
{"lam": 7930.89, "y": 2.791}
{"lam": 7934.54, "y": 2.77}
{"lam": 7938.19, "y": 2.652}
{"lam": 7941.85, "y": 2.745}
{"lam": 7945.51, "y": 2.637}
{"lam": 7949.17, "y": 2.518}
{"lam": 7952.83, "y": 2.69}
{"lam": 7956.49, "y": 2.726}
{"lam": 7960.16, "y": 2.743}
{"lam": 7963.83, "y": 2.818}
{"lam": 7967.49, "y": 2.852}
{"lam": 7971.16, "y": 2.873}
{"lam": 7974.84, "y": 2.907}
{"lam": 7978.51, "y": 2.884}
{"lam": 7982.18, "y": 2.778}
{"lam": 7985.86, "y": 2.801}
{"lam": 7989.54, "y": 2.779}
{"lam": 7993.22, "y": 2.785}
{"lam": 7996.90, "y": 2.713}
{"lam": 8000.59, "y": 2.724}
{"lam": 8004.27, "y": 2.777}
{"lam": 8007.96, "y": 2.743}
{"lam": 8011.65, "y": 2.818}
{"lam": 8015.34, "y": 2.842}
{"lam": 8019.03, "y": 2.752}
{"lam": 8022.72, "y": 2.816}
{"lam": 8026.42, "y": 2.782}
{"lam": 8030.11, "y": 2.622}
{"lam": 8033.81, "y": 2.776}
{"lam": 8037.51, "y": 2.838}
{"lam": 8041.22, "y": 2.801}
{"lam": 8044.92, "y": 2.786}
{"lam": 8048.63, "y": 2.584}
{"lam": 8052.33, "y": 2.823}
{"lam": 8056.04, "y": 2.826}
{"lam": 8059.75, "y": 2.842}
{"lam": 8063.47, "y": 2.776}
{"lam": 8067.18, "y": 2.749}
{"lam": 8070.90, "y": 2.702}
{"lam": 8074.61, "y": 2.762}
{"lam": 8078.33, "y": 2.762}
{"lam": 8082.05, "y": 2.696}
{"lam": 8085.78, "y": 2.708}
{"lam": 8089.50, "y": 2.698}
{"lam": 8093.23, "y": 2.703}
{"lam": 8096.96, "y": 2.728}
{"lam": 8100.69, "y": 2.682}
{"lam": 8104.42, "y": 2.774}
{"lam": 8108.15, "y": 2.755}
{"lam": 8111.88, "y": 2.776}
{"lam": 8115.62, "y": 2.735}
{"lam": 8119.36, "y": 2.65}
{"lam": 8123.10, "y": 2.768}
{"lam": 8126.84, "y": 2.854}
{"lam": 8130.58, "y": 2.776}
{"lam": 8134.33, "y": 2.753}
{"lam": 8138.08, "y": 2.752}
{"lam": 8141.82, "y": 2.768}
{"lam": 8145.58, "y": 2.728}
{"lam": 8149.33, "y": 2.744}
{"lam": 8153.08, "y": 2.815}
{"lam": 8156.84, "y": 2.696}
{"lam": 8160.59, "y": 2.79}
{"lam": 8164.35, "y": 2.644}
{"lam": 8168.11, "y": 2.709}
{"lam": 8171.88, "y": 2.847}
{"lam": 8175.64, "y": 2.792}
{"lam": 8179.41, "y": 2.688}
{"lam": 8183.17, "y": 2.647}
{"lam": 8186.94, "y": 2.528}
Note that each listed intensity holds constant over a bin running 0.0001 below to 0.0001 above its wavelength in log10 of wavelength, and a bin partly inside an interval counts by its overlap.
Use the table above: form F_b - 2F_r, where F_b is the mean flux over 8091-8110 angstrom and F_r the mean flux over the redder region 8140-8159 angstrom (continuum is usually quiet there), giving -2.77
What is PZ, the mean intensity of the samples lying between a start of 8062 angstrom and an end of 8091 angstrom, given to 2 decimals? 2.73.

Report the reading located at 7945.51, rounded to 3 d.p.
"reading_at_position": 2.637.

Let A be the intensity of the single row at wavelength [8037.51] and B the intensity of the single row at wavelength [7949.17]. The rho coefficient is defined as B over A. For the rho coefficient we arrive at 0.89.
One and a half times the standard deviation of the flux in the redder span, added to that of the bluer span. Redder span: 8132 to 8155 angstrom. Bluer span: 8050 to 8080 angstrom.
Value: 0.09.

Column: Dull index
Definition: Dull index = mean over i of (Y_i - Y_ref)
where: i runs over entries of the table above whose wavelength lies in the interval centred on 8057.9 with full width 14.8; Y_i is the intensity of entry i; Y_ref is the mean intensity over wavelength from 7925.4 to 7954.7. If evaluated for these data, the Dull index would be 0.120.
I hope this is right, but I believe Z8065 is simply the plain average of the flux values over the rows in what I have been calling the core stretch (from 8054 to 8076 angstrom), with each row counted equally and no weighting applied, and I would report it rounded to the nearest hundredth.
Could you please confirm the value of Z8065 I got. 2.78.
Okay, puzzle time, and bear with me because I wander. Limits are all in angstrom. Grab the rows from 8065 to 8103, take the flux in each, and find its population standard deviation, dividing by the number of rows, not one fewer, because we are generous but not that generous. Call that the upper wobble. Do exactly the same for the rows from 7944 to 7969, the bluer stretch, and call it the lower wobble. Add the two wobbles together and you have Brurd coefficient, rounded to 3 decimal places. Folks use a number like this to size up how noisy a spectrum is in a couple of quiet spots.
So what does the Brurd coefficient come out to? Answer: 0.132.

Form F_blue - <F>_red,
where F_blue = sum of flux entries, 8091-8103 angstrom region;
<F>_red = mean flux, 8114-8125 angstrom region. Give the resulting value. 5.40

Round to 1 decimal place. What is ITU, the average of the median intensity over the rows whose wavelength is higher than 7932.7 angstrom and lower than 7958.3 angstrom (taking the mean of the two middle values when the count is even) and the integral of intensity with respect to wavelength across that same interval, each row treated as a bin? 35.6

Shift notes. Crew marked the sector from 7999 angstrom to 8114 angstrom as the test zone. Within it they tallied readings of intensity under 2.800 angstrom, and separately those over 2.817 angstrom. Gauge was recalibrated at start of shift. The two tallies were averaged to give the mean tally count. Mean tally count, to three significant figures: 14.5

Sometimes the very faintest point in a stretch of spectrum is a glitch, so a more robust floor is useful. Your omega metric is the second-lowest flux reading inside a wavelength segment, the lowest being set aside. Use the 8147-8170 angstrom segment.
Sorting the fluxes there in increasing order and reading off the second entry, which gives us 2.696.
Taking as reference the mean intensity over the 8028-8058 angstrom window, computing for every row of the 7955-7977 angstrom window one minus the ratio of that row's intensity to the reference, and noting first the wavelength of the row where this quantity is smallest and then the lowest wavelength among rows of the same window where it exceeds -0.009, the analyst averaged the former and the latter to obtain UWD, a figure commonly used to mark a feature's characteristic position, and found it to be 7965.7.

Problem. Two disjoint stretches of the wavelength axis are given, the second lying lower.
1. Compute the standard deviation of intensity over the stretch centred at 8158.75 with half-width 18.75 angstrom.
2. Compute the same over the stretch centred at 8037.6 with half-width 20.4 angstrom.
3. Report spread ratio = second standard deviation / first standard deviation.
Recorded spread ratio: 1.38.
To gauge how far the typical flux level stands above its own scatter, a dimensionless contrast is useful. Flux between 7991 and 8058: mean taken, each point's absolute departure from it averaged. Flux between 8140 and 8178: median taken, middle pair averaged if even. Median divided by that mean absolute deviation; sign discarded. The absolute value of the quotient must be 53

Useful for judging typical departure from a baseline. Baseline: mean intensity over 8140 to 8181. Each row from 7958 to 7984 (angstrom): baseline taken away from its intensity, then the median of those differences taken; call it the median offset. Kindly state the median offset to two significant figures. 0.10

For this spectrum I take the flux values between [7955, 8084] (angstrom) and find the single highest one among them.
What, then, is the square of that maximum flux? 8.45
